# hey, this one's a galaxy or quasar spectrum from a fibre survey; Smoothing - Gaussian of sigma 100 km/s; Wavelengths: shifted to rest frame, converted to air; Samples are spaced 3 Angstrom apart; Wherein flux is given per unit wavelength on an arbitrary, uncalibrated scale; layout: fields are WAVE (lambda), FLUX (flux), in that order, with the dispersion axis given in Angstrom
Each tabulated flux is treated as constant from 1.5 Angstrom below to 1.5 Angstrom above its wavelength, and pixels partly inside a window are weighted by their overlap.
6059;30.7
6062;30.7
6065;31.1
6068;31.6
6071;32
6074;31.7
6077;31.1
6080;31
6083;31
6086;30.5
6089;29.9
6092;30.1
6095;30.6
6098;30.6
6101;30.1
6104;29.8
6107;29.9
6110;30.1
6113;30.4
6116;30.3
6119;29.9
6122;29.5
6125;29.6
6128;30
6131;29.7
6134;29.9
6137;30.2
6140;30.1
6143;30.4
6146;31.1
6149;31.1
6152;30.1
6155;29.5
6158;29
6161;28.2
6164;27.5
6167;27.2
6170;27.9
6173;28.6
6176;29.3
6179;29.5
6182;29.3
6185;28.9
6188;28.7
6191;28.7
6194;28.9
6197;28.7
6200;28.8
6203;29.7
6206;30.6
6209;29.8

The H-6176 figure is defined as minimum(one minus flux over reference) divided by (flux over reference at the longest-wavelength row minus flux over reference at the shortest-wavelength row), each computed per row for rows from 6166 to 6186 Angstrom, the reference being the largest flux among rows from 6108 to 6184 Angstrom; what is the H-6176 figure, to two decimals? 0.94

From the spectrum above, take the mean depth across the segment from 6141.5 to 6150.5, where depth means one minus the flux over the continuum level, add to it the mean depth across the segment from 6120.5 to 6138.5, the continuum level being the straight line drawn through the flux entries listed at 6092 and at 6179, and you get -0.038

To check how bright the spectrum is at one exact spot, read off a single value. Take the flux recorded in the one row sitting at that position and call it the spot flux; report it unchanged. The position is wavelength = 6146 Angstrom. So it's 31.1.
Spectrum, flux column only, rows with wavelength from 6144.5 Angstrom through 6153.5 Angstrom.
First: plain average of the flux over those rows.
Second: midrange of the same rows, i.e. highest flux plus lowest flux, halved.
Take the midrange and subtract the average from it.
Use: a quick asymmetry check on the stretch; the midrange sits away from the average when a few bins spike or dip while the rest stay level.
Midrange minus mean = -0.17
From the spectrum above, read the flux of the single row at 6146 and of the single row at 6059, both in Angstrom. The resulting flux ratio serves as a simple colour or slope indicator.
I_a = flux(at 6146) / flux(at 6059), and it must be 1.01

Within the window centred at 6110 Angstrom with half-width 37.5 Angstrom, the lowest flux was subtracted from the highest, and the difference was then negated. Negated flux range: -2.20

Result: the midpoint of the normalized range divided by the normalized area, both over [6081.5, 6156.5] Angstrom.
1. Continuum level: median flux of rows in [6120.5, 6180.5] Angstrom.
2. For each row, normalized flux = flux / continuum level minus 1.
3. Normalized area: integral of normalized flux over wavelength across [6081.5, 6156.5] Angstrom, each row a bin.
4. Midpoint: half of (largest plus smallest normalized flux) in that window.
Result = 0.02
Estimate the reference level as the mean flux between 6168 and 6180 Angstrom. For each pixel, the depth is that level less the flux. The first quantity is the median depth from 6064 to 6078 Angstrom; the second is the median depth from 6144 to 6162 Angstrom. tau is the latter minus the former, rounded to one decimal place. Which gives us 1.8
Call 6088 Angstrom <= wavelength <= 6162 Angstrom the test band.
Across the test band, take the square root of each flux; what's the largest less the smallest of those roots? 0.27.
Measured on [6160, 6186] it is 0.22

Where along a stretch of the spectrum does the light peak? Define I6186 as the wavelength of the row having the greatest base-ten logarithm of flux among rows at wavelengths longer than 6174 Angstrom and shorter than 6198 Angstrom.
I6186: 6179 Angstrom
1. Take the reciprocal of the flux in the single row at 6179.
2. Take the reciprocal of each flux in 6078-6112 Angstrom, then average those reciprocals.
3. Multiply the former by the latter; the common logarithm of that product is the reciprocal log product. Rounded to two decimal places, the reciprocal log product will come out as -2.95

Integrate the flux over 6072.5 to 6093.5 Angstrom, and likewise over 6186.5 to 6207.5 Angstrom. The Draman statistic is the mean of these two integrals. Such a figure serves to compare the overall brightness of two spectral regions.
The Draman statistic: 629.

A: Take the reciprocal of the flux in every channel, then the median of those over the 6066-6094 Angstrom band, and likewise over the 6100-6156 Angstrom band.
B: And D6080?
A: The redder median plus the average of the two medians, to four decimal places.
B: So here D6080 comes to 0.0660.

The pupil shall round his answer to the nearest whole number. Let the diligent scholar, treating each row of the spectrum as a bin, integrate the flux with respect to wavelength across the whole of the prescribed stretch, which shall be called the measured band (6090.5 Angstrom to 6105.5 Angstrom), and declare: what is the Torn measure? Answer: 454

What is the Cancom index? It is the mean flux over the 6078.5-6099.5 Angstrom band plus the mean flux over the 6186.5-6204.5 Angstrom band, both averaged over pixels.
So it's 59.4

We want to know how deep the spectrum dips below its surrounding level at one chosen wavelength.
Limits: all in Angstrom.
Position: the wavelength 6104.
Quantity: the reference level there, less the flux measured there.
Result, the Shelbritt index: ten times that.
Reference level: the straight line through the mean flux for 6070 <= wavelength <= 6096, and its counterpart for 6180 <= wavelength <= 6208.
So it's 7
